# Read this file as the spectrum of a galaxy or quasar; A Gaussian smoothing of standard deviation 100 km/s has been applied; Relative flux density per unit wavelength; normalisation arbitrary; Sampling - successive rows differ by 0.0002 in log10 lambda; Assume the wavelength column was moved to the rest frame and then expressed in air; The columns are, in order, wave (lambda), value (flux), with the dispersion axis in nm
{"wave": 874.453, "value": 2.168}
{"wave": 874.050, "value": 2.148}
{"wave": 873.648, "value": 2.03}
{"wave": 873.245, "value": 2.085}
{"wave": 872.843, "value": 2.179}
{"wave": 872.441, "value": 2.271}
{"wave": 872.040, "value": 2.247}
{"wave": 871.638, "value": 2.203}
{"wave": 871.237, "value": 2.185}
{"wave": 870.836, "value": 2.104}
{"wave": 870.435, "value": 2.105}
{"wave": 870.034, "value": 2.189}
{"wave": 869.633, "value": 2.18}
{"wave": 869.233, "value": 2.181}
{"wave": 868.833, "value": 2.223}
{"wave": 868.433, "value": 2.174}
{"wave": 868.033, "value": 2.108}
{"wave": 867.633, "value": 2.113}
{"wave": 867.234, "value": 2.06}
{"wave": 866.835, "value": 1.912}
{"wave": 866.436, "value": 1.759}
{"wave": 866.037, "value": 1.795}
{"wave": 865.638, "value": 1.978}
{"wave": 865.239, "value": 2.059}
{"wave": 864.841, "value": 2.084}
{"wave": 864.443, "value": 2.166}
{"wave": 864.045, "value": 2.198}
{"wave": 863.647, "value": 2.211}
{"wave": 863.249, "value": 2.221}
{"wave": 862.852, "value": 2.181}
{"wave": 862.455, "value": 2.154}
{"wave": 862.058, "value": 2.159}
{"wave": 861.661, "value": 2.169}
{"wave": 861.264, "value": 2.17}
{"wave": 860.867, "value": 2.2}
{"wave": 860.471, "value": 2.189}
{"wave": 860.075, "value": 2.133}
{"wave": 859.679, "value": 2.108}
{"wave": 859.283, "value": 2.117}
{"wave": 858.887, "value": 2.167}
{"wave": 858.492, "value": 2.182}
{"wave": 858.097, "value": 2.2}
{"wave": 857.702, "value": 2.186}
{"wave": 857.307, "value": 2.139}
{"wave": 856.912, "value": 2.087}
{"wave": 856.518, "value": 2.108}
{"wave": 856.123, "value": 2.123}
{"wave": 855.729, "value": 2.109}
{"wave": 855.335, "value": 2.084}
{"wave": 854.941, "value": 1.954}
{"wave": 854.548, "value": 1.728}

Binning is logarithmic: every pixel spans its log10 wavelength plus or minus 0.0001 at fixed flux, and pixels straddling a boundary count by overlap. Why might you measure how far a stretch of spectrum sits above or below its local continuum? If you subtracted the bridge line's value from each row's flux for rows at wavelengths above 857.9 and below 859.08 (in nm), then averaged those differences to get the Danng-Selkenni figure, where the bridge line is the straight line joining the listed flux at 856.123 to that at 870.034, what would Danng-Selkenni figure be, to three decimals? 0.049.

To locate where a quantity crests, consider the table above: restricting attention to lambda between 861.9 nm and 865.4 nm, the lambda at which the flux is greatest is 863.249 nm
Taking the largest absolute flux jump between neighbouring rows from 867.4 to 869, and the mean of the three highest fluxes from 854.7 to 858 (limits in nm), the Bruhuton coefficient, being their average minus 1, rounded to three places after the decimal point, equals 0.108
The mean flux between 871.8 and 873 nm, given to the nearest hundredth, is 2.23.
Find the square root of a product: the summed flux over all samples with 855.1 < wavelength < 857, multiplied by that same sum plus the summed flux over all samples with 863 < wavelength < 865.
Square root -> 15.0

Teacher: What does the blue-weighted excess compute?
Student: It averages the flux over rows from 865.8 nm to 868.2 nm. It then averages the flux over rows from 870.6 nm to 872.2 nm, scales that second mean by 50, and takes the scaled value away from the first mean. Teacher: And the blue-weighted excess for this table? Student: -107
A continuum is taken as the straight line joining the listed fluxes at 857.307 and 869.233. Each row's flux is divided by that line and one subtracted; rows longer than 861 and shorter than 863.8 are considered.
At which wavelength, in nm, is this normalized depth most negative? 862.455 nm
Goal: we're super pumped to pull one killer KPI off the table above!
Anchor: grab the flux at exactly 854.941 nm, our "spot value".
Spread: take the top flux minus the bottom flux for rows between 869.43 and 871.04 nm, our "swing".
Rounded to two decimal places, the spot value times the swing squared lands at 0.01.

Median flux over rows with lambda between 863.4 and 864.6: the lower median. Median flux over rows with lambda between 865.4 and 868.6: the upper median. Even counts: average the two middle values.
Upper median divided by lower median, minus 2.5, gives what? -1.58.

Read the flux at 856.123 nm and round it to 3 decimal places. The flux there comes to 2.123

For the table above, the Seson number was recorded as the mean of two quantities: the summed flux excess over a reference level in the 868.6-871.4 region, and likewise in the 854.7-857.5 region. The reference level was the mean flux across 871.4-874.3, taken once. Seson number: -0.28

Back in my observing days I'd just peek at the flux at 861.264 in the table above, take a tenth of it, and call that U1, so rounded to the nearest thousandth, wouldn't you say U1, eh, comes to 0.217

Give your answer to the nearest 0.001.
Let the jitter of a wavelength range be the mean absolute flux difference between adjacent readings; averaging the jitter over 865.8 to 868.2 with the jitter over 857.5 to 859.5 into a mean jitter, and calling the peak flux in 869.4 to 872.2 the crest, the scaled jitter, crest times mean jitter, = 0.116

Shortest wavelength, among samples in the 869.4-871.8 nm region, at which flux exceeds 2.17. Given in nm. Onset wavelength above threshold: 869.633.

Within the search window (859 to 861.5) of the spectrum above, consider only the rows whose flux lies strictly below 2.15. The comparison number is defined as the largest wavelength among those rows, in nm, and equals 860.075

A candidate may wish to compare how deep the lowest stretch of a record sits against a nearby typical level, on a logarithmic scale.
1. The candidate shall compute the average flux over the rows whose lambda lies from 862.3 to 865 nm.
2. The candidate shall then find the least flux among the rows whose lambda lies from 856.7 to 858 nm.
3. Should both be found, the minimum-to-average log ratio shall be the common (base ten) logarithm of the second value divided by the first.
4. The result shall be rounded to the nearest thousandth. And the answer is -0.018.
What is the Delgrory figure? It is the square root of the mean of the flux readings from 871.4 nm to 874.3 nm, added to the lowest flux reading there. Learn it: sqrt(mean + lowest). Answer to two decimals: 2.05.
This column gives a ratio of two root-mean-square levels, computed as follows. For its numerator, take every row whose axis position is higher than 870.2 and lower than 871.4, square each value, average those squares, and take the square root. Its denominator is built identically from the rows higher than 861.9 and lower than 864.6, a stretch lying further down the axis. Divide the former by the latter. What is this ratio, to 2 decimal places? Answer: 0.98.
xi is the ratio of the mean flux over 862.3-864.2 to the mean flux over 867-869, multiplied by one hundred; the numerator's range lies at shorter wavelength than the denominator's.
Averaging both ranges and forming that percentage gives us 103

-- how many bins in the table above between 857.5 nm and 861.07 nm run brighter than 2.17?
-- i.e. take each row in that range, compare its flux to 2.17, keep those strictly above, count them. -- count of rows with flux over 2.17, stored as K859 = 5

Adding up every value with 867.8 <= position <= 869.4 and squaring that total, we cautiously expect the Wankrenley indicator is 75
